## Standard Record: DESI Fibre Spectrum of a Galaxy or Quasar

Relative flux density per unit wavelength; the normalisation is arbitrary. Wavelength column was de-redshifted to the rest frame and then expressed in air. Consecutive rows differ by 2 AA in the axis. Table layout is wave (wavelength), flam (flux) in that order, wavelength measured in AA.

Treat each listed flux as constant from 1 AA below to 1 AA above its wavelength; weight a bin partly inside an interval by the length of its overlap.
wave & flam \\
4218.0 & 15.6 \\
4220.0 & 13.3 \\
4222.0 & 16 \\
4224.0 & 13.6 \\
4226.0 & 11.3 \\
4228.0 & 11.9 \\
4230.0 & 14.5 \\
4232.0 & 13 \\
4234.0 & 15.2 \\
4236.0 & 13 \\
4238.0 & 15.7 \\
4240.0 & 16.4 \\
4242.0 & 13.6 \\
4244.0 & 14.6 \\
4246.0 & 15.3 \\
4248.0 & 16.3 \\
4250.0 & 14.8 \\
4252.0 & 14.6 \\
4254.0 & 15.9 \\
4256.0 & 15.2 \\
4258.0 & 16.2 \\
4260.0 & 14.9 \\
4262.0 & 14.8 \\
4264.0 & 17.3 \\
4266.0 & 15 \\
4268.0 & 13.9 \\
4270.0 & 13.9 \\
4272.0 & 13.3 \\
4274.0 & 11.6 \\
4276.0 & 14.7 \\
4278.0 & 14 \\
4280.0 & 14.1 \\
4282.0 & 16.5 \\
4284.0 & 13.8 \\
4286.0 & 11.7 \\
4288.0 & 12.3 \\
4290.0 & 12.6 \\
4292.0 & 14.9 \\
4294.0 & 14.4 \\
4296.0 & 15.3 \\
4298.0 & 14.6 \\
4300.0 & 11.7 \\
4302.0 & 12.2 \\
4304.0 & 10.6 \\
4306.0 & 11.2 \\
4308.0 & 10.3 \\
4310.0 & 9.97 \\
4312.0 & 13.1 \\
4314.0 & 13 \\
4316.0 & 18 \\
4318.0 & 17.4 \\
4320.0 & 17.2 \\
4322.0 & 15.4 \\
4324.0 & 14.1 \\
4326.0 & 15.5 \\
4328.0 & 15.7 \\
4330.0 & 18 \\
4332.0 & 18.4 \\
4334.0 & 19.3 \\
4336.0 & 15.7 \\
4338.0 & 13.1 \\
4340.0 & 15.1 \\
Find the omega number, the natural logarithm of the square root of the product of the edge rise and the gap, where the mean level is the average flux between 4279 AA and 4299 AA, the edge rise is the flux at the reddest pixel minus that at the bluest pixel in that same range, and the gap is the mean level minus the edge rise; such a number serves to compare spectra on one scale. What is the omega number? 0.96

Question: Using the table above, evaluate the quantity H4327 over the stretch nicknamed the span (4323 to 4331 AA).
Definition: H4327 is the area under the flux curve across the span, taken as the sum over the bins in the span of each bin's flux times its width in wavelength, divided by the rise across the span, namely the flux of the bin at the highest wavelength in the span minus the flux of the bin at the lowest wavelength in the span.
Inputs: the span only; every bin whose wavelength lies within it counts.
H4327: 32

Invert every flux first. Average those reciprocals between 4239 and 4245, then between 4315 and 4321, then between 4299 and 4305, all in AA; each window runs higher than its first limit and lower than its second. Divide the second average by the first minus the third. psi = -3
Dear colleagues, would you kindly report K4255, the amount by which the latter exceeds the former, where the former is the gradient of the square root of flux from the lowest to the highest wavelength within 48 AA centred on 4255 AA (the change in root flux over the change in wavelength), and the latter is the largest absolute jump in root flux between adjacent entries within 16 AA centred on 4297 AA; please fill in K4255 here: 0.398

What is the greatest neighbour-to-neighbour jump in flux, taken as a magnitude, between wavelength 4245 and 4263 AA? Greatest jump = 1.5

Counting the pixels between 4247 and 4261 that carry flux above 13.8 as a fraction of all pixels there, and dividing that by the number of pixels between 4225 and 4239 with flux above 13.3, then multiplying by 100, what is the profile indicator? 33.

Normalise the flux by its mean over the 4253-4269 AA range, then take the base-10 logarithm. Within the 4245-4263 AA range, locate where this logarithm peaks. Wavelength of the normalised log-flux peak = 4248.0 AA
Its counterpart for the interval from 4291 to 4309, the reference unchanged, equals 4296.0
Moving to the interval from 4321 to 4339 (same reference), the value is 4334.0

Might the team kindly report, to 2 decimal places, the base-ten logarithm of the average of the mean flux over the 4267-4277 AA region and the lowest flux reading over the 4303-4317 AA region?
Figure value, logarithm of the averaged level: 1.07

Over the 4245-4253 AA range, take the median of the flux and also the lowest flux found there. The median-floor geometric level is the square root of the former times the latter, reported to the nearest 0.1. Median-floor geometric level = 14.8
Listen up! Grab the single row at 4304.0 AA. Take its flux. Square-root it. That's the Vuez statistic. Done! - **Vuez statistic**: 3.3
